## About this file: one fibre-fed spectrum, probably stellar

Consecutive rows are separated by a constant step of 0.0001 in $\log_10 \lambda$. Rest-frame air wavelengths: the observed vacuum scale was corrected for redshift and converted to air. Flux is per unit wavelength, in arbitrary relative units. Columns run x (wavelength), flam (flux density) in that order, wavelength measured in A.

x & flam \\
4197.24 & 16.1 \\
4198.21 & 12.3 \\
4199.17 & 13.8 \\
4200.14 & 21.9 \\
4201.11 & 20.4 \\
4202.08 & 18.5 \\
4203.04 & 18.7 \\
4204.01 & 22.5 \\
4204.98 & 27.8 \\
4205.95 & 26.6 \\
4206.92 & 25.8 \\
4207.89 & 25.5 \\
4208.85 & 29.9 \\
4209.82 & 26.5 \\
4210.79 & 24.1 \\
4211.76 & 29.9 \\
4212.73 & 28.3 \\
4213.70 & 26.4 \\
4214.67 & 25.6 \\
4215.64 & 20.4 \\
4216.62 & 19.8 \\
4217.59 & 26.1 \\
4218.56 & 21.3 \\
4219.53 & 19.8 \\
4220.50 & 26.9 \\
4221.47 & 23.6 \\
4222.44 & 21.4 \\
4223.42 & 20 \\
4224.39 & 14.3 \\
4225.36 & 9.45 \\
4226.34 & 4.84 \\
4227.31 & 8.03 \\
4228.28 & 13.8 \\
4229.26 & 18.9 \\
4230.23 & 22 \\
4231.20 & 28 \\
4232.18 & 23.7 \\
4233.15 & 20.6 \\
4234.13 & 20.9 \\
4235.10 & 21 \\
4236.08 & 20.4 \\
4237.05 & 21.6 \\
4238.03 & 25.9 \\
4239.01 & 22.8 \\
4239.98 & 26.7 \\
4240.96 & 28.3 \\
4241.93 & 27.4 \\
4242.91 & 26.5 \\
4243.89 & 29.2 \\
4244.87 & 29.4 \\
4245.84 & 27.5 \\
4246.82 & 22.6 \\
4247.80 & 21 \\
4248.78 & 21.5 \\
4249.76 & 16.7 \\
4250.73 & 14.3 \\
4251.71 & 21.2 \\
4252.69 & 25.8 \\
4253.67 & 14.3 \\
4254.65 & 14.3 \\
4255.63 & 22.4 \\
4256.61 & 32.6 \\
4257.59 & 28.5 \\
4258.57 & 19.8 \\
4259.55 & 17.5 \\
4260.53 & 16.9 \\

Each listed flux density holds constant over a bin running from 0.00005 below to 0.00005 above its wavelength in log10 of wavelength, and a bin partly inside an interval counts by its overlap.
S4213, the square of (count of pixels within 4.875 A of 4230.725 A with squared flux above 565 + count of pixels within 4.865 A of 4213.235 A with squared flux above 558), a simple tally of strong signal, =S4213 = 81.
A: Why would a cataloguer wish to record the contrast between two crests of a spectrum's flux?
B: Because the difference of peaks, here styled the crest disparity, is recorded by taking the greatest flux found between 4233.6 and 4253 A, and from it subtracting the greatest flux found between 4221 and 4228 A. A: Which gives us 6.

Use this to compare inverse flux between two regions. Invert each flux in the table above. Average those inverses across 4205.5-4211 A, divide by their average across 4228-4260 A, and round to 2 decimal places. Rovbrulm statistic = 0.82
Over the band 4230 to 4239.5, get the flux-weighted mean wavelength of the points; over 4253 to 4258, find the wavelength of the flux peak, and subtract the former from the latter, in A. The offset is 22.0 A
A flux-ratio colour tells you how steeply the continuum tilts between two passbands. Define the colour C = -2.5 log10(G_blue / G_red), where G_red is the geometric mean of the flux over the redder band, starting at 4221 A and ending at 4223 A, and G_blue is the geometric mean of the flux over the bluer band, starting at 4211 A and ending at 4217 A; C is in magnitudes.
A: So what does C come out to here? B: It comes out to -0.11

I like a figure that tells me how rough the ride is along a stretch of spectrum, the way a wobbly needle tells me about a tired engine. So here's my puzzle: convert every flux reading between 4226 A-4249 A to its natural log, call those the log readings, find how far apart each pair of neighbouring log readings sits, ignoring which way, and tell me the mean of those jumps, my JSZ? 0.14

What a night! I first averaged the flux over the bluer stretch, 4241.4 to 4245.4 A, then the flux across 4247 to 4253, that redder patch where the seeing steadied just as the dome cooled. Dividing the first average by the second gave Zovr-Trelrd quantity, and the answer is 1.40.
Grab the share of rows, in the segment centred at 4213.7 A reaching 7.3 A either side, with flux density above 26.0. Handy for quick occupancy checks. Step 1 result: 0.5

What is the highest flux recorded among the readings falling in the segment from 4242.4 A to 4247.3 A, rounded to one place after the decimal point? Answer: 29.4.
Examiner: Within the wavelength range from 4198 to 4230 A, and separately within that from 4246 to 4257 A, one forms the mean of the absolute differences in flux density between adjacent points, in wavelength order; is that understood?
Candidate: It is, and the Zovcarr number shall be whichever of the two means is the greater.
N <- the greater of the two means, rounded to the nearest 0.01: 5.06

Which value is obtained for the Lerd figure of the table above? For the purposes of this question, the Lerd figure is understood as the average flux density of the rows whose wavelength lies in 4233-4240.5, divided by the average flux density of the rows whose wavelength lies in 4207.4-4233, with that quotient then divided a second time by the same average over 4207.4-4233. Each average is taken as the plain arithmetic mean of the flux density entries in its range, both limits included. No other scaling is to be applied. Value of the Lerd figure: 0.049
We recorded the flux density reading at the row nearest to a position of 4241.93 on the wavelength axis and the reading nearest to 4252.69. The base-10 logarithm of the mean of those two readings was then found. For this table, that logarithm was 1.42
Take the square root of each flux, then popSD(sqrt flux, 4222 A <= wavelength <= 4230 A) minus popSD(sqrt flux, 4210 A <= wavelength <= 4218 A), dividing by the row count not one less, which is 0.47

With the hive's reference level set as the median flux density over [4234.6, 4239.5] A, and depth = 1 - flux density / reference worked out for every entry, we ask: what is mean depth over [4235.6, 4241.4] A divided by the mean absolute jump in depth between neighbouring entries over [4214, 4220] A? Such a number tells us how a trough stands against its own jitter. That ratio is -0.7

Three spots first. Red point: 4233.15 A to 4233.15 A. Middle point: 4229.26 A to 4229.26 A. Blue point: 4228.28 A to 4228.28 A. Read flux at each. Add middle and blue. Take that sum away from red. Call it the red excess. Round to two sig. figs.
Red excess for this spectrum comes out -12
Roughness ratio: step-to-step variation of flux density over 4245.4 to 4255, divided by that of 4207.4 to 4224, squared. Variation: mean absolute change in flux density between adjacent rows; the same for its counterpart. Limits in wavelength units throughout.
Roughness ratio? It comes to 1.6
